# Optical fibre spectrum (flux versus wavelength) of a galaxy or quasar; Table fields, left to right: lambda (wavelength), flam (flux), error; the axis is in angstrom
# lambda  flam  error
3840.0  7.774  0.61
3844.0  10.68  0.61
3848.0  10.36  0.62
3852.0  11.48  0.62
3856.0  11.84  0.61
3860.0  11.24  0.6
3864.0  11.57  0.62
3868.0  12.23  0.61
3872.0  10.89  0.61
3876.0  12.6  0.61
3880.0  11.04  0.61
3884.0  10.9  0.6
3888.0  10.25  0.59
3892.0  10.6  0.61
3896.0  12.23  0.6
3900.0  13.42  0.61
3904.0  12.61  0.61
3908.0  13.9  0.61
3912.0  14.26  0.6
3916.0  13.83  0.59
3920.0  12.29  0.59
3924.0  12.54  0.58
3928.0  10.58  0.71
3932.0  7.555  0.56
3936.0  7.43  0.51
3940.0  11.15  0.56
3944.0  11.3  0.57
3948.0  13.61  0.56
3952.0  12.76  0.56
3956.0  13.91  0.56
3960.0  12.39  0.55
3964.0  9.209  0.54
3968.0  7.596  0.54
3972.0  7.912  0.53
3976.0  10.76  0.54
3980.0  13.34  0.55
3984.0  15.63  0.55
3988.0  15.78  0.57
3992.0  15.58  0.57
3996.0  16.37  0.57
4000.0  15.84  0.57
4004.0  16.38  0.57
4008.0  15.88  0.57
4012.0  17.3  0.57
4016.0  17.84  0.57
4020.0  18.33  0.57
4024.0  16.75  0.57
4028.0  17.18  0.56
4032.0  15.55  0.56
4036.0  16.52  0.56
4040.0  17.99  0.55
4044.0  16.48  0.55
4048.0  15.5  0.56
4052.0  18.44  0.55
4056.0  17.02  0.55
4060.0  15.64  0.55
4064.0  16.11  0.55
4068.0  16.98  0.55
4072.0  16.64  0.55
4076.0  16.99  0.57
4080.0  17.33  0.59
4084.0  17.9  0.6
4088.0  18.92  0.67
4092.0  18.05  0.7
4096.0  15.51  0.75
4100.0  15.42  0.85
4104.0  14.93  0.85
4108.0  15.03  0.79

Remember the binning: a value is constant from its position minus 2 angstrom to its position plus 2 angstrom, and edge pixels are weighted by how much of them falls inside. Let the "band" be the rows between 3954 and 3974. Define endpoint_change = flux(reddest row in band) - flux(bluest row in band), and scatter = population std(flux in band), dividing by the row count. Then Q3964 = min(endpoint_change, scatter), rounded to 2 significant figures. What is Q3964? -6.0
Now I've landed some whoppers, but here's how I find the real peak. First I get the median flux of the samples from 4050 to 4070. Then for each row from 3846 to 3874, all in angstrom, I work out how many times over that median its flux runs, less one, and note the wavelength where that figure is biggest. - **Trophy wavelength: 3868.0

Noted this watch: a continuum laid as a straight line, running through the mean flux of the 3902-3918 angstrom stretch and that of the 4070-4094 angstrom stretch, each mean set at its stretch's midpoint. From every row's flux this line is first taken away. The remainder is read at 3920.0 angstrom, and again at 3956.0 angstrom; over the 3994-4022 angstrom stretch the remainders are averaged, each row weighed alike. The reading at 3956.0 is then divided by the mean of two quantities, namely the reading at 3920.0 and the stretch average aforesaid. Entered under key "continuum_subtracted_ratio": 2.4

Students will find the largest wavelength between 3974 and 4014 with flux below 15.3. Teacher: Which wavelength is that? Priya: 3980.0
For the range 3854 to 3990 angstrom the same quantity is 3980.0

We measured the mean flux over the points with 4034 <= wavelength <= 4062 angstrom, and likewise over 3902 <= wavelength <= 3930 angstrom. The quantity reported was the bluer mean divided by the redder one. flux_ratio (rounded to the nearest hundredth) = 0.77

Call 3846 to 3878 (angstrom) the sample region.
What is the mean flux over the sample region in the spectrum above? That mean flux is 12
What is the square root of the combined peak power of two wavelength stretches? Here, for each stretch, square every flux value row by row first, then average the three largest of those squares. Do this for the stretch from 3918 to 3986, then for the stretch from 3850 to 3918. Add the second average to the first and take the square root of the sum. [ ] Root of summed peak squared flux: 20.1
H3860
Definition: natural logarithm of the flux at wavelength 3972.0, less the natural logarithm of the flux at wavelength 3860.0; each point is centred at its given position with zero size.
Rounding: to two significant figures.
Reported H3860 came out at -0.35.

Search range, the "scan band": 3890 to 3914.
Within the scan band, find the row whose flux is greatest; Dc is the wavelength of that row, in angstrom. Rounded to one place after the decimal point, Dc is 3912.0 angstrom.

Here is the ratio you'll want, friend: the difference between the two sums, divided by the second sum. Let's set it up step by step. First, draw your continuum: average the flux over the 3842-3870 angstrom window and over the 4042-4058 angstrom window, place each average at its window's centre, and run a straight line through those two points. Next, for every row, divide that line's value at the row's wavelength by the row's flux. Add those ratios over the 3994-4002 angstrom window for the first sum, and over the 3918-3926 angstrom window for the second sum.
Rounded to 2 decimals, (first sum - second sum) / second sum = -0.10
